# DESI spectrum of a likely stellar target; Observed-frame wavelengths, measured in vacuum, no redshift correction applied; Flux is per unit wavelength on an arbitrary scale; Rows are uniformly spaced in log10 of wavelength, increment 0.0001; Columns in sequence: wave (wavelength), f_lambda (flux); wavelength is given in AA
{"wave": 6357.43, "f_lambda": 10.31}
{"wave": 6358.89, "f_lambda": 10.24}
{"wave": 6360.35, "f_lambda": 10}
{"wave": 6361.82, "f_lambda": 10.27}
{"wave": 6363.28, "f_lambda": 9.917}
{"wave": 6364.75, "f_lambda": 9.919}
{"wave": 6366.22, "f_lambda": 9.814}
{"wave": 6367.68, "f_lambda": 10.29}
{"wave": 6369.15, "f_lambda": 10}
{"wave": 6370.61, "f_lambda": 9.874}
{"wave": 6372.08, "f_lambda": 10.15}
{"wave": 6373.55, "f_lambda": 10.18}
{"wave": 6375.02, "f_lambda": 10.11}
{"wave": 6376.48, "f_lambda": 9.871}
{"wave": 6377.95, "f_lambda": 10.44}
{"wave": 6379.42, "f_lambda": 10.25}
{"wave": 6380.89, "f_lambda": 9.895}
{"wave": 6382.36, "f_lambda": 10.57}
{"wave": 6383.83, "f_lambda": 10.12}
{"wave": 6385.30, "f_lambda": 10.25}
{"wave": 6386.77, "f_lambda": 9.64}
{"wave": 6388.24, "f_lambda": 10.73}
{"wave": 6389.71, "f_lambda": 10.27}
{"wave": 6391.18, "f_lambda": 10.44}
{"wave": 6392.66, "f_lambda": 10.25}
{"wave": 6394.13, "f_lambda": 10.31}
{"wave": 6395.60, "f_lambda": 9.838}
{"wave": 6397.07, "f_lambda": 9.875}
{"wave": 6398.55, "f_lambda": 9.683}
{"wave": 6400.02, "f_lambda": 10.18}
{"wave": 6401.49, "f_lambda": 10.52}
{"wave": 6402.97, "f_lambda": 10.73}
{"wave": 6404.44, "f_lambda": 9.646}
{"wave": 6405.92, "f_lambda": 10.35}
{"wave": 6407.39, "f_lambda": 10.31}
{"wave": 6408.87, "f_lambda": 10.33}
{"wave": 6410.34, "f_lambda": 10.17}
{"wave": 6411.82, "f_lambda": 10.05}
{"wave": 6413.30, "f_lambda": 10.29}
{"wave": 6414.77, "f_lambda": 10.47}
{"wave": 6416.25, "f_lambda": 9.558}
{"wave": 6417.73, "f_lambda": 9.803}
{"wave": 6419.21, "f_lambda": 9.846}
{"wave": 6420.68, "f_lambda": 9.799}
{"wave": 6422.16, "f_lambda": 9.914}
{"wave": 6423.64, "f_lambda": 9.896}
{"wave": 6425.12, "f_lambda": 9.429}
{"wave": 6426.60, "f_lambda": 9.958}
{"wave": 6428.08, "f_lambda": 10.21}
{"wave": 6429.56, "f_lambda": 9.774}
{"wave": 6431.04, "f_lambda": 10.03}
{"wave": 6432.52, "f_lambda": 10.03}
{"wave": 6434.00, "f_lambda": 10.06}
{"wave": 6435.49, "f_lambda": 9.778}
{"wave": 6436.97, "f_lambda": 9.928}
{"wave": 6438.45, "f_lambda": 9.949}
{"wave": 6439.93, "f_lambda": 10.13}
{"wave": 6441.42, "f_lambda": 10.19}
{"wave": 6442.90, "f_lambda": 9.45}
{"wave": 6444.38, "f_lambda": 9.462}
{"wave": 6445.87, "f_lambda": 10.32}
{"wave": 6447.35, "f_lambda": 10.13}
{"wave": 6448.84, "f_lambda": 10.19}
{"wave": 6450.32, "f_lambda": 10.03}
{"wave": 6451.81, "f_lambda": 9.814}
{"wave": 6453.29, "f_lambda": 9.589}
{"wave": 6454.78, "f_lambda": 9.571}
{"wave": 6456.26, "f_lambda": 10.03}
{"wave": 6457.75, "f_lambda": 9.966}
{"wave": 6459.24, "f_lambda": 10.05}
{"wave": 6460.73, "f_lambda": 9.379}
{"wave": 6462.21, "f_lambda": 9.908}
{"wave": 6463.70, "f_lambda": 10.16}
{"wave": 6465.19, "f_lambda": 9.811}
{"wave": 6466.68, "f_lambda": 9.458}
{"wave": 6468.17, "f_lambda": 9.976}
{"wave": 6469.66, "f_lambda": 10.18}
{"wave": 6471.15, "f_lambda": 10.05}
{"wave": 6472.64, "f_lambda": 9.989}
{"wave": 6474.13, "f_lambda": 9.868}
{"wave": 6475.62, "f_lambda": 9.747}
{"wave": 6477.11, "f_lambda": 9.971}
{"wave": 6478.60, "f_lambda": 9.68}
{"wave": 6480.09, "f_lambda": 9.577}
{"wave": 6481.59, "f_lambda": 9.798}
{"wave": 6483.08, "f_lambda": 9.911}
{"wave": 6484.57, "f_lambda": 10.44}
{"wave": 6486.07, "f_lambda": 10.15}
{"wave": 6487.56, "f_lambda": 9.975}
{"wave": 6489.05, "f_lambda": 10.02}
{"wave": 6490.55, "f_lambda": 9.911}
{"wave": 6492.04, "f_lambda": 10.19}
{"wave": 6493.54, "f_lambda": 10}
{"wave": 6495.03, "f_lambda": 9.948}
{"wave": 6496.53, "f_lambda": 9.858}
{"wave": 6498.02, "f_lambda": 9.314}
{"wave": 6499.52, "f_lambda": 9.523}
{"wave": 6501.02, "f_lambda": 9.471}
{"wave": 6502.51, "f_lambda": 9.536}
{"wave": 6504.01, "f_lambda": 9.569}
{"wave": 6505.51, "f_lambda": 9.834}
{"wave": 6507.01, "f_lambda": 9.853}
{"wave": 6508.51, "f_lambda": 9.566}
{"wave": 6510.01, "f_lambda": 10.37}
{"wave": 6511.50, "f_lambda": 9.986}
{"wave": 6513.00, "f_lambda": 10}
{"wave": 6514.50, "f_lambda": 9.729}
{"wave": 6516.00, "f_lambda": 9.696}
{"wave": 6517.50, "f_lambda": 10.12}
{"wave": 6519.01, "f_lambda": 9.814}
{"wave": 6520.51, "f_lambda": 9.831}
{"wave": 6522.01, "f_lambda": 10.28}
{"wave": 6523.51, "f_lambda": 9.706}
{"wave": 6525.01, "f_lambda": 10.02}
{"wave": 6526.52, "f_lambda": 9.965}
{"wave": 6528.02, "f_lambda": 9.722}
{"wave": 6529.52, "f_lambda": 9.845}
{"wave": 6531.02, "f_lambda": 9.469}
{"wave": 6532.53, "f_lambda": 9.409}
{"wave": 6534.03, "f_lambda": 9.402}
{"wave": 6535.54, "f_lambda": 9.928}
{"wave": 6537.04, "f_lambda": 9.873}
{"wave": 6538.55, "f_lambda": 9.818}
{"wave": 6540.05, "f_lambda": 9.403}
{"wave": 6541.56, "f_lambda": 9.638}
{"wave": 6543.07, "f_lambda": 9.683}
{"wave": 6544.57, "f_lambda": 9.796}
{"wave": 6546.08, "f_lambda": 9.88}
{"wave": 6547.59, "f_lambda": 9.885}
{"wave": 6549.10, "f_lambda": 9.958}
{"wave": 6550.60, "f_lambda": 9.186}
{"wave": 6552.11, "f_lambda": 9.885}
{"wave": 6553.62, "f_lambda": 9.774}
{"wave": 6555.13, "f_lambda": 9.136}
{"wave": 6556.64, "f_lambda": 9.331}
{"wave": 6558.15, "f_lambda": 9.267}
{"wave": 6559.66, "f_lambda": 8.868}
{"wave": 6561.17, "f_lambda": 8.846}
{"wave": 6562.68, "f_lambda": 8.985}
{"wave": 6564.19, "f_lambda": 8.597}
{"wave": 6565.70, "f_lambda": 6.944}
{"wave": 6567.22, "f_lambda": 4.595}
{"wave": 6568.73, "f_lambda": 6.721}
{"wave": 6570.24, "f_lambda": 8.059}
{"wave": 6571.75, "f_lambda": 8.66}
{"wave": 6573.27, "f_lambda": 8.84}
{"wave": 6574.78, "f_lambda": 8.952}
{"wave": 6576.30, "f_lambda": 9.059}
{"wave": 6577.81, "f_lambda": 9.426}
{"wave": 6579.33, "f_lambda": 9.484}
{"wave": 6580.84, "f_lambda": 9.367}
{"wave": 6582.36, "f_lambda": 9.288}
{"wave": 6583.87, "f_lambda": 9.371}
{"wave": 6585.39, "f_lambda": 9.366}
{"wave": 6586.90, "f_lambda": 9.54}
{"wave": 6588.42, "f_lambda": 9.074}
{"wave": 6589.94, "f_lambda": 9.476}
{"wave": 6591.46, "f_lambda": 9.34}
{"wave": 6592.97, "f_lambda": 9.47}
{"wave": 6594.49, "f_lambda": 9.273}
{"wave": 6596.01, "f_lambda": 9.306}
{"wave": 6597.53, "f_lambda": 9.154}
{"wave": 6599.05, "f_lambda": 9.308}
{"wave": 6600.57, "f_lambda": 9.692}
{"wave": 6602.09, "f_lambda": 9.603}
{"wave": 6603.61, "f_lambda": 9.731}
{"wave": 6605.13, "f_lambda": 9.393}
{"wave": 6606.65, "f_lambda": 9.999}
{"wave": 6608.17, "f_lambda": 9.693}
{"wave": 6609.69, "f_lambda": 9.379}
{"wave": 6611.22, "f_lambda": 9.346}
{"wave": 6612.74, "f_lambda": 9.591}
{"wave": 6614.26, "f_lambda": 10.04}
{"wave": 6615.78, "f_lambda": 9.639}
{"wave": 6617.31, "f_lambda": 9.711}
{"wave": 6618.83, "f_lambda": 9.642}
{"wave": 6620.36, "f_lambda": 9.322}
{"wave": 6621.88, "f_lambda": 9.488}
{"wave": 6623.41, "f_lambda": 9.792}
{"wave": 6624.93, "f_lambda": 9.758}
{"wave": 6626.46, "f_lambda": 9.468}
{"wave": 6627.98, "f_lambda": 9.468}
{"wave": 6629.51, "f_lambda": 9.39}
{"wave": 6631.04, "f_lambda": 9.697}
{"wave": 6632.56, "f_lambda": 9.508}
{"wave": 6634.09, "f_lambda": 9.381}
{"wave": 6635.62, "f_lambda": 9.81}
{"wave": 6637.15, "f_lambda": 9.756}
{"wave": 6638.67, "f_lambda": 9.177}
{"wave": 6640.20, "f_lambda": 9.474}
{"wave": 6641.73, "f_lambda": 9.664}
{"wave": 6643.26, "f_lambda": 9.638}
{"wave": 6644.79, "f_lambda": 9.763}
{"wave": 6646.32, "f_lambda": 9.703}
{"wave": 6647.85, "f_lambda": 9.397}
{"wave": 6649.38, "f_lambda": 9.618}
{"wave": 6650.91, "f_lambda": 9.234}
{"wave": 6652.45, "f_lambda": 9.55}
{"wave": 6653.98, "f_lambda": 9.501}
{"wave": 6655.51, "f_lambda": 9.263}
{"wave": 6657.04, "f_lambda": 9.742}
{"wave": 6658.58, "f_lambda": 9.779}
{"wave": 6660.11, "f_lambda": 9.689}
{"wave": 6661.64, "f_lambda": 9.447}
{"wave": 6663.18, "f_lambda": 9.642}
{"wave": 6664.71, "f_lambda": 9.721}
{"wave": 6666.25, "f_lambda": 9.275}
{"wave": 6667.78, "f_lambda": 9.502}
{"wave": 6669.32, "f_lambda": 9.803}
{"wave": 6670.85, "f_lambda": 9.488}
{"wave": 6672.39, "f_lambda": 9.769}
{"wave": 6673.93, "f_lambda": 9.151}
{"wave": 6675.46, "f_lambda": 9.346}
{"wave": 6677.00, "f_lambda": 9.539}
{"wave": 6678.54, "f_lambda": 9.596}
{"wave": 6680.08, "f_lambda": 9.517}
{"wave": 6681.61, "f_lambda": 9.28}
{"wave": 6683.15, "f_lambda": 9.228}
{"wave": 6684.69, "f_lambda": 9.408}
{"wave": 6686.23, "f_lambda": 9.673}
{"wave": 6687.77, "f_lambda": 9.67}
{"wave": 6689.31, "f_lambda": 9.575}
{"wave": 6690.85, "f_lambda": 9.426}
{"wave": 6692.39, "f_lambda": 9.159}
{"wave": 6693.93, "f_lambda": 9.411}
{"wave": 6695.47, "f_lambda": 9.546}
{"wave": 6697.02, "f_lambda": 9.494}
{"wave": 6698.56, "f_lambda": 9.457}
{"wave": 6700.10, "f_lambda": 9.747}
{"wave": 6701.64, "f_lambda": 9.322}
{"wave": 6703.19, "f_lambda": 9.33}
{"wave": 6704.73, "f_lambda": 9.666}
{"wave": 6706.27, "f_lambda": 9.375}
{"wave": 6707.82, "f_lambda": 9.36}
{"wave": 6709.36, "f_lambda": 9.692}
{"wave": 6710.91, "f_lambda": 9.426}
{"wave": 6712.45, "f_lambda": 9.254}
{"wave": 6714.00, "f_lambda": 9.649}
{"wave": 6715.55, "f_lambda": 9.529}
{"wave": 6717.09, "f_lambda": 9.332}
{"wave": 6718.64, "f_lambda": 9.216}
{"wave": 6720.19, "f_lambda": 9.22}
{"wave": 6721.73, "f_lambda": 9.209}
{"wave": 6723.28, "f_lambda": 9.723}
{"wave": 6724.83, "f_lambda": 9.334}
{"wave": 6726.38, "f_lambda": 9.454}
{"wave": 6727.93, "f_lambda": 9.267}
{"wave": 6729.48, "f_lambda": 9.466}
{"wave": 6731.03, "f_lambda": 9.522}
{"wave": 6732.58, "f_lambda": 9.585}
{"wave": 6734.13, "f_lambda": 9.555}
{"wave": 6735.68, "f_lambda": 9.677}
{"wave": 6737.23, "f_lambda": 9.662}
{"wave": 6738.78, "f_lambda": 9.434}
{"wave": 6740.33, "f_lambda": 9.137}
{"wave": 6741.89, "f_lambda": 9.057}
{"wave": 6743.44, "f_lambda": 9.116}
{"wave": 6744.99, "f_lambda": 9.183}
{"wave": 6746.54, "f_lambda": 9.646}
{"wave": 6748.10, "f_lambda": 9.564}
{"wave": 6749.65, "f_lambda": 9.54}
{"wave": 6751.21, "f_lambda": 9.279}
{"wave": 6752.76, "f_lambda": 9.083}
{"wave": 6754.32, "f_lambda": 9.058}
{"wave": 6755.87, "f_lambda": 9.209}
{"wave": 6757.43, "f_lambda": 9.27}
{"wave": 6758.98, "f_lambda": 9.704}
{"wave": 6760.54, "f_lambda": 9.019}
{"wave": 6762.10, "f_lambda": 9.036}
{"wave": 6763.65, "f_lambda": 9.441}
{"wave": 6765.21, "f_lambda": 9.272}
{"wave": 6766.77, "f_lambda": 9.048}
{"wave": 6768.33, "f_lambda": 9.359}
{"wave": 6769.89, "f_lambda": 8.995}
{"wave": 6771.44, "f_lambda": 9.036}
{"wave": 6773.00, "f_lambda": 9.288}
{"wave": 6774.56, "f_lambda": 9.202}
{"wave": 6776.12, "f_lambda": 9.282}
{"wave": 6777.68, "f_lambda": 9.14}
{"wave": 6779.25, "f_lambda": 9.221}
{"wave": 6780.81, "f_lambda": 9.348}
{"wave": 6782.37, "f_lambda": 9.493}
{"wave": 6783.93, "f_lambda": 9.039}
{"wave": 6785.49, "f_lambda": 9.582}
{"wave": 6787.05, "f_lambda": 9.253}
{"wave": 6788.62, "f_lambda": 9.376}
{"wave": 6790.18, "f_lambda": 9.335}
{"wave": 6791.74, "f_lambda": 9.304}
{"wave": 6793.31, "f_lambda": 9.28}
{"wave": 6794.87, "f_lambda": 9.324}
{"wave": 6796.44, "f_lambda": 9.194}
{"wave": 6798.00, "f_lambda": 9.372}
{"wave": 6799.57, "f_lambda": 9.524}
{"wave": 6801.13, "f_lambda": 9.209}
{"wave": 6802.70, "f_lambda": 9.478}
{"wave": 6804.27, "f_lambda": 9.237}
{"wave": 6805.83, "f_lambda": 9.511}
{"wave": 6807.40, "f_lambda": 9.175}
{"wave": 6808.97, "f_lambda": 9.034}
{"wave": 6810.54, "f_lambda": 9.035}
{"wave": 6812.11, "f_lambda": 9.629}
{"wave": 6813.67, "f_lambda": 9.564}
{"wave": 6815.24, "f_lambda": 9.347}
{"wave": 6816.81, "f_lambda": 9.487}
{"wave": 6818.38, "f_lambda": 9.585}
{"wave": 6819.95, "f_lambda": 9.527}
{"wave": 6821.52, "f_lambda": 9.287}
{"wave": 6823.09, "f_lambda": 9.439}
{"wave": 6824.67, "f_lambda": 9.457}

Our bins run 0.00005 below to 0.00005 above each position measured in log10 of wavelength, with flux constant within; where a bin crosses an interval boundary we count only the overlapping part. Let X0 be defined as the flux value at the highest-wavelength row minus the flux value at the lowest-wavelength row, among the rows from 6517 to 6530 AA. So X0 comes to -0.3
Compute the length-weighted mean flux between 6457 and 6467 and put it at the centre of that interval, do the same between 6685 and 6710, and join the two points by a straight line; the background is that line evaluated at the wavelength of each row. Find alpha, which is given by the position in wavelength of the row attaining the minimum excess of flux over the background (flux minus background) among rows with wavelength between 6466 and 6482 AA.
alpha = 6466.68 AA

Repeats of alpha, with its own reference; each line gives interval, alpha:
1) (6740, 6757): 6741.89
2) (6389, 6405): 6404.44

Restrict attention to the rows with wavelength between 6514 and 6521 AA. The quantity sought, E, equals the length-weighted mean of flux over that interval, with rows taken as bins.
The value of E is 9.8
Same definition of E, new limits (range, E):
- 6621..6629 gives 9.6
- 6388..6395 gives 10.4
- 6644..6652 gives 9.5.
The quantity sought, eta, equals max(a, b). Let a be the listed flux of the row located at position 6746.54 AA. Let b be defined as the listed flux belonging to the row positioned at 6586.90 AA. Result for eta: 9.6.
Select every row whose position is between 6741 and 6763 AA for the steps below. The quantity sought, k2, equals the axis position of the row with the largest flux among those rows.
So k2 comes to 6758.98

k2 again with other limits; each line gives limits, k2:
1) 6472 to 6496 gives 6484.57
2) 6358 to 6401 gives 6388.24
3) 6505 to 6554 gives 6510.01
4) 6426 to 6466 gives 6445.87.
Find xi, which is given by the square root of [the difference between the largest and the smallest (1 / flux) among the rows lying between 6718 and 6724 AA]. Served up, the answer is 0.076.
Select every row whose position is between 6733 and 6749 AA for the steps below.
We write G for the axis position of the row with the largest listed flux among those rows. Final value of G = 6735.68 AA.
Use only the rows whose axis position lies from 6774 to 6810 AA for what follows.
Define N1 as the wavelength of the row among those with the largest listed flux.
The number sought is 6785.49 AA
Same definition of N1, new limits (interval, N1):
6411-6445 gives 6414.77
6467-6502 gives 6484.57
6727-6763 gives 6758.98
